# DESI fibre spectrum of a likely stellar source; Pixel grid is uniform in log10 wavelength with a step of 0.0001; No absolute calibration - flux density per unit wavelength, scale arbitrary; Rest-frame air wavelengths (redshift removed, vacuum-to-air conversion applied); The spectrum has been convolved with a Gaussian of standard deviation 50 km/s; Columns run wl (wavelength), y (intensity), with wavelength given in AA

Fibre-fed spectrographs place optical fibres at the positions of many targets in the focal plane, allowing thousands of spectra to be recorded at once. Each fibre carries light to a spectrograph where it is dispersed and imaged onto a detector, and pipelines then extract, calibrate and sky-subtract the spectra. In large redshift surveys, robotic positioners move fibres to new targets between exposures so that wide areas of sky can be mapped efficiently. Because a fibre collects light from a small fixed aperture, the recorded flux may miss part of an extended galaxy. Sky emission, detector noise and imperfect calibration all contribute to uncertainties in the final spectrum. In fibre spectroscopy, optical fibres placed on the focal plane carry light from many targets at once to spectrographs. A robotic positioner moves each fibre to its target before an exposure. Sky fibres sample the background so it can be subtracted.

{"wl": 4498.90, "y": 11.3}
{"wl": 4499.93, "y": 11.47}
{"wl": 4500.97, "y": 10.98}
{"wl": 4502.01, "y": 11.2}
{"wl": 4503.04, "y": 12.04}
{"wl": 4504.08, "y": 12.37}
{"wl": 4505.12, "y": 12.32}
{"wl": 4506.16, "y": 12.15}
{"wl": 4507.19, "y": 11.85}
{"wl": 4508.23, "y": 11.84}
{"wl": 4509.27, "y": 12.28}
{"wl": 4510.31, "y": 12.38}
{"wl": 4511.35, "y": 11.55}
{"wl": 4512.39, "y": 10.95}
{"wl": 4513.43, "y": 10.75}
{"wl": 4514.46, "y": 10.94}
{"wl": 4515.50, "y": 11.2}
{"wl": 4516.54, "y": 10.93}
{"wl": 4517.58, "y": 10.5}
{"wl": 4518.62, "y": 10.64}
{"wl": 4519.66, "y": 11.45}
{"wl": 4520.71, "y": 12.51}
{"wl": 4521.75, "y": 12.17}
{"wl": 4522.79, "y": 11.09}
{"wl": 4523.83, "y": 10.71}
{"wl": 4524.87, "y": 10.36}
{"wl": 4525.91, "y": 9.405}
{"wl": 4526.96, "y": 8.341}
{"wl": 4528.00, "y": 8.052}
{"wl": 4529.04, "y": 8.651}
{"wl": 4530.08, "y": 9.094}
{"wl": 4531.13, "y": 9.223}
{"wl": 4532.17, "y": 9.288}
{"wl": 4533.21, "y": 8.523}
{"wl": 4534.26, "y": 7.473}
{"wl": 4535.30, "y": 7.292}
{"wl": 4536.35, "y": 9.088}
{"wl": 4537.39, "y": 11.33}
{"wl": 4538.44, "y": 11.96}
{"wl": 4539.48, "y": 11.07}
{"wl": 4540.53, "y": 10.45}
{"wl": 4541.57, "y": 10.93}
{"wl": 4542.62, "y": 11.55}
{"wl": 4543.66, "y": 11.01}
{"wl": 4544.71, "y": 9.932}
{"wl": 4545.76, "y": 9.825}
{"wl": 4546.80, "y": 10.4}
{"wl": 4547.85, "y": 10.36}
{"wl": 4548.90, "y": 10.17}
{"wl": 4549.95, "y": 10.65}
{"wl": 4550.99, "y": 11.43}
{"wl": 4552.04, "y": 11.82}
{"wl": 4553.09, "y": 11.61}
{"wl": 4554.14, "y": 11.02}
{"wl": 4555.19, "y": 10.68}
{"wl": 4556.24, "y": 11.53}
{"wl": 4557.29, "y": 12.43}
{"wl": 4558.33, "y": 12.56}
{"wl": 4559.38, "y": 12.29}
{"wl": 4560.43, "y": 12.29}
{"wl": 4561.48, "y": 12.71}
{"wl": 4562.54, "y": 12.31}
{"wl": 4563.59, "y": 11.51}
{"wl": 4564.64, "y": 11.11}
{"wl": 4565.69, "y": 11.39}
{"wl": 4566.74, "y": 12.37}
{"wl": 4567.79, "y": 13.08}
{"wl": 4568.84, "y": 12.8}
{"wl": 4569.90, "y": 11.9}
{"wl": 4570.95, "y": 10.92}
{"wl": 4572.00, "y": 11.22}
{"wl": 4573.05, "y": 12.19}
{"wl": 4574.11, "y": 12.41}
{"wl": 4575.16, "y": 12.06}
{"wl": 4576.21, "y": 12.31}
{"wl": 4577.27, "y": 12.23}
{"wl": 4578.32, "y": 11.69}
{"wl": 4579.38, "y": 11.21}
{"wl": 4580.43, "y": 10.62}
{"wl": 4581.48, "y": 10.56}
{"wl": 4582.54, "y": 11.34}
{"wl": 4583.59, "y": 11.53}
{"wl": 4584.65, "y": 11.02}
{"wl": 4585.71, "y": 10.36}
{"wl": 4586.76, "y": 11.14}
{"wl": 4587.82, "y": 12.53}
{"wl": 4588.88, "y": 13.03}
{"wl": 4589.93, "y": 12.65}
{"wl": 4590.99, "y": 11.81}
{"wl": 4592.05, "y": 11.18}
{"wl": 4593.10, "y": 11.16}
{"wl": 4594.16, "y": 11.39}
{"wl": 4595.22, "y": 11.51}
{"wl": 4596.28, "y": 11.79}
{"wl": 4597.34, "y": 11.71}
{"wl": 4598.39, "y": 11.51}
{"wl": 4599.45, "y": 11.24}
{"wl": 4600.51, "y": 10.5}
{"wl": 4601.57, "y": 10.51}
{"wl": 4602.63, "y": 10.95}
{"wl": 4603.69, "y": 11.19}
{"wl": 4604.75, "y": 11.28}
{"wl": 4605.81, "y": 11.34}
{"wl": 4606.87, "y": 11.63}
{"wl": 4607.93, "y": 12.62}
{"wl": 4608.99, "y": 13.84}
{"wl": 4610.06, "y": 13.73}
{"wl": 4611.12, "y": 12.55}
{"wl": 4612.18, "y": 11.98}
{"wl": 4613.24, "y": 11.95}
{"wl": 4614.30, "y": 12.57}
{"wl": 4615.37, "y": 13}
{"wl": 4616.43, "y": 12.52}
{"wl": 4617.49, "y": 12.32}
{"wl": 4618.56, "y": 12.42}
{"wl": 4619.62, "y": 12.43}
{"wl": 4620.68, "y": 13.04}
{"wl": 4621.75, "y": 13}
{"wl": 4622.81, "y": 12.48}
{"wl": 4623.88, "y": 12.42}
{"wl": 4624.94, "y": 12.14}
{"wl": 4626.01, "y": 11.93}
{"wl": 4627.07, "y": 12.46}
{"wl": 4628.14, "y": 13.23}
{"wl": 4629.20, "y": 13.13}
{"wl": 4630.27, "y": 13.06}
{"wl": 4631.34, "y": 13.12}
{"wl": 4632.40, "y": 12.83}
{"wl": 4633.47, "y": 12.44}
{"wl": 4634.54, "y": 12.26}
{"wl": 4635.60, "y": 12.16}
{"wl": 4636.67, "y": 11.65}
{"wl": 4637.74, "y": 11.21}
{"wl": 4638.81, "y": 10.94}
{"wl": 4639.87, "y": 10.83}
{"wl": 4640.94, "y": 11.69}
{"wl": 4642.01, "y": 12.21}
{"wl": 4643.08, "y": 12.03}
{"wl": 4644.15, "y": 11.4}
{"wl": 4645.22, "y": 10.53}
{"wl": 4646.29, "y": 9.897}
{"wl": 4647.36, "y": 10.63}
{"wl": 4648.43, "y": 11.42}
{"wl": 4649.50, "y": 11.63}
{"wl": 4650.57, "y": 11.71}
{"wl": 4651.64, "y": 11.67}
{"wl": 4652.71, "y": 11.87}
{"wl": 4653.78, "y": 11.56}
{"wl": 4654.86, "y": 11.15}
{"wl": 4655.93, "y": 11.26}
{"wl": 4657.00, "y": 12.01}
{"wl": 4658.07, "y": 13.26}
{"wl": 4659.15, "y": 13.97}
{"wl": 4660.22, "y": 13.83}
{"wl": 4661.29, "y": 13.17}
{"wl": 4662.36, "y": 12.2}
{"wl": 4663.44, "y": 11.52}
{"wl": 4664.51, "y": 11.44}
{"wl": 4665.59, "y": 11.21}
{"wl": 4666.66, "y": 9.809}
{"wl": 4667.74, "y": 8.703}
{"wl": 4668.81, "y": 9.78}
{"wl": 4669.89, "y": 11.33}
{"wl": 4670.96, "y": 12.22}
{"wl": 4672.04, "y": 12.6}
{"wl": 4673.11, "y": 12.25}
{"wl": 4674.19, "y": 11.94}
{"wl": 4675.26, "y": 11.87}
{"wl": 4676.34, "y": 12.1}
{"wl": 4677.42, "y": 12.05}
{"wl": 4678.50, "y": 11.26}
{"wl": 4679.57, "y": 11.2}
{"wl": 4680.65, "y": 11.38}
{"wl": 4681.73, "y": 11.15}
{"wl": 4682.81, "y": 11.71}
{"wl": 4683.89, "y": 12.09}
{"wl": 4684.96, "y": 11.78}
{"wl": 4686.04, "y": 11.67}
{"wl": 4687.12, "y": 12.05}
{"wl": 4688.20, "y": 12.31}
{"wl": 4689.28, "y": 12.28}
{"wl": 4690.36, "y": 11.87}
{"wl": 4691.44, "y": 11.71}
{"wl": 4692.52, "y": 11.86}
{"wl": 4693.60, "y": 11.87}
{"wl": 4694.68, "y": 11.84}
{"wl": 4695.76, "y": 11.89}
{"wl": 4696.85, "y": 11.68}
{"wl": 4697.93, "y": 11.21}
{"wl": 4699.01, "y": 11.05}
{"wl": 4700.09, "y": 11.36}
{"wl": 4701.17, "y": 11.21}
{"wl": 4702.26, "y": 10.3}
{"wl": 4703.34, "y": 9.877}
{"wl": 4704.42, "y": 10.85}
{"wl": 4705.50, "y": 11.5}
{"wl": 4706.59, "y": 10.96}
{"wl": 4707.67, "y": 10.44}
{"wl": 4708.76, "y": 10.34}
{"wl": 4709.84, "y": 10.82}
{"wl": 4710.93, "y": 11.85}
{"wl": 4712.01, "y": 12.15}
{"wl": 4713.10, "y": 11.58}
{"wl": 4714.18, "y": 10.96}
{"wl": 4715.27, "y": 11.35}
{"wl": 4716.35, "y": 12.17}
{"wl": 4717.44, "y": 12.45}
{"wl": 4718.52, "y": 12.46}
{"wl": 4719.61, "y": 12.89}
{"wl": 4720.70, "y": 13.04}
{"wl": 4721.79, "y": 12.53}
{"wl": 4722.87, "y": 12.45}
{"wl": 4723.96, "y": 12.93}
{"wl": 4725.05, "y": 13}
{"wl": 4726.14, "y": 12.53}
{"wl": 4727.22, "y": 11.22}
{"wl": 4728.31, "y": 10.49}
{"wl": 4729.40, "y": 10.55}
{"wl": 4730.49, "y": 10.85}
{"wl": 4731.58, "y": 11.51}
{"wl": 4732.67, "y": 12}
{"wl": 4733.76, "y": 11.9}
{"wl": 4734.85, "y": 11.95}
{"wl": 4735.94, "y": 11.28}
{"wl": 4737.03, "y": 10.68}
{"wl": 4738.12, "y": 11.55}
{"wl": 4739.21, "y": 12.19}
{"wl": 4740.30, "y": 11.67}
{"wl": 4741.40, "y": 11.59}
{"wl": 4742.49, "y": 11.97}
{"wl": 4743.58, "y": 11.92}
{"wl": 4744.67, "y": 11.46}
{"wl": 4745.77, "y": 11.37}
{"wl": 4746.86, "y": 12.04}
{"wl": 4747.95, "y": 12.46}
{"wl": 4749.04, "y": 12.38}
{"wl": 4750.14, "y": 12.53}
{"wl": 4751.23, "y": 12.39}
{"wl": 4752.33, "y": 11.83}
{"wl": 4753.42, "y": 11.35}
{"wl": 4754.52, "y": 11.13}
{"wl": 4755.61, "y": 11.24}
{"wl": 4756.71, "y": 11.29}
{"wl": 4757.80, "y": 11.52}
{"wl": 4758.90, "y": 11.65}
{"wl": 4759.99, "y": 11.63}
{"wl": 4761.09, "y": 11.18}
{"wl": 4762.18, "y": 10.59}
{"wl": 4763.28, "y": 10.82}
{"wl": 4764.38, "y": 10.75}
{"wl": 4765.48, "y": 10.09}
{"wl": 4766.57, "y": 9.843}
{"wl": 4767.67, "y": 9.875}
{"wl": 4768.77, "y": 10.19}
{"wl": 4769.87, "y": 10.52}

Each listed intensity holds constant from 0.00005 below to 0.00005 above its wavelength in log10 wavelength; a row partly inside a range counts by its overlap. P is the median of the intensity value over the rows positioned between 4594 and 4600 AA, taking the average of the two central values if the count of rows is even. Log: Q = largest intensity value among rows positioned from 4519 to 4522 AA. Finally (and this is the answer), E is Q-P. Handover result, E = 1.0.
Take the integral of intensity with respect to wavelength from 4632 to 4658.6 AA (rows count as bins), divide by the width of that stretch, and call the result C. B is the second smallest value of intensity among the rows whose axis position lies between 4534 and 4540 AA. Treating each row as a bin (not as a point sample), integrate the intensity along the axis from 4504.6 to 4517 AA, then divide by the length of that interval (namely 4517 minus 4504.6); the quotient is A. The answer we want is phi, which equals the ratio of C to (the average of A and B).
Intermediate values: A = 11.6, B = 7.473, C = 11.6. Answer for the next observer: 1.22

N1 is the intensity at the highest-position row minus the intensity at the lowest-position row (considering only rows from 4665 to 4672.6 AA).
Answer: 1.4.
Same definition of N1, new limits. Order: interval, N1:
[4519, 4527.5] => -3.1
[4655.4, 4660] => 2.7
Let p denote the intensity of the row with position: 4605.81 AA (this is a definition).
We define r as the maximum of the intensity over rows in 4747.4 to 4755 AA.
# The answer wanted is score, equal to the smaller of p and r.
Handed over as 11.3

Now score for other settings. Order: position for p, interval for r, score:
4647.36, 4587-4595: 10.6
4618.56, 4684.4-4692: 12.3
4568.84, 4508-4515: 12.4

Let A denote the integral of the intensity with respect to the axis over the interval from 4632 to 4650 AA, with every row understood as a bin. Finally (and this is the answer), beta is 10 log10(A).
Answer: 23.2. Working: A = 207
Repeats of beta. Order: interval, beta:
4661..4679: 23.1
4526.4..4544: 22.3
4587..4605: 23.2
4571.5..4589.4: 23.2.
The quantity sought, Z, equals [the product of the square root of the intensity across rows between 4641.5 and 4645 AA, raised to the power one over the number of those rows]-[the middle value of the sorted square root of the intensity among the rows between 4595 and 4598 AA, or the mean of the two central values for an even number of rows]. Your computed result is 0.02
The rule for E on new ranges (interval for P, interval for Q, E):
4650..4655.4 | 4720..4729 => 1.4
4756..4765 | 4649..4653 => 0.6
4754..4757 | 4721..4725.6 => 1.8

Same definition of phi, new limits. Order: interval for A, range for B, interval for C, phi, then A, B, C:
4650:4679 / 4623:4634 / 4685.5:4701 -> 0.98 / 11.8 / 12.14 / 11.7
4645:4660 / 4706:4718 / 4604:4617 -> 1.12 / 11.7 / 10.44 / 12.4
